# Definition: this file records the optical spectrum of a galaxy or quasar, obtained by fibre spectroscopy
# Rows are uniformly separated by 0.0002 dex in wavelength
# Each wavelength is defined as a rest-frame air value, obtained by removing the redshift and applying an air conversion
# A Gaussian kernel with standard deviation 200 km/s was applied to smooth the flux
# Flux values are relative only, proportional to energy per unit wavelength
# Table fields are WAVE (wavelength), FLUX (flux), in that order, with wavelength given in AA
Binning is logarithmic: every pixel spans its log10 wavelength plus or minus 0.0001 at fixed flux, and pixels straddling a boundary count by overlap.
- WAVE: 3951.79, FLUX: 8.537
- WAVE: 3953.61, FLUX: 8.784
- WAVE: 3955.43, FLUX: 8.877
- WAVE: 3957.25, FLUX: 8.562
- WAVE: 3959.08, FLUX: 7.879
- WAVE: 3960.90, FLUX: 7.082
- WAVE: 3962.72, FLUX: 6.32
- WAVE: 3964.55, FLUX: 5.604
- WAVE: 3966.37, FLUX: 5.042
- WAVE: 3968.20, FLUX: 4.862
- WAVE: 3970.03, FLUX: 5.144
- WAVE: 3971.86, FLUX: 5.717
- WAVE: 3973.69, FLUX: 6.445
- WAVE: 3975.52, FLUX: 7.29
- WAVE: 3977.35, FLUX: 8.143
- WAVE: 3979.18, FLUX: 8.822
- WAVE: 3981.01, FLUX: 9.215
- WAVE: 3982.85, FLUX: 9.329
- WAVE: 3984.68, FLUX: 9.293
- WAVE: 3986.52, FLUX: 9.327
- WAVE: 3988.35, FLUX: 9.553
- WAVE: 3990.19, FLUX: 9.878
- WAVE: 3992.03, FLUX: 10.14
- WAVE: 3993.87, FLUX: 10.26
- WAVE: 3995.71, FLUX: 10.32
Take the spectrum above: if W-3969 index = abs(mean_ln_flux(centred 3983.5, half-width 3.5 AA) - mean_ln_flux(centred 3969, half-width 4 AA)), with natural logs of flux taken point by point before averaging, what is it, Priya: 0.6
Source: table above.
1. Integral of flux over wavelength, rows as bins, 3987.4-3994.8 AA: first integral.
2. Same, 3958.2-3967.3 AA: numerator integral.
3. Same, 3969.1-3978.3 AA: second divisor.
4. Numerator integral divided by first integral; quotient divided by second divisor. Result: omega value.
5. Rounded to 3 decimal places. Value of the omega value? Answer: 0.013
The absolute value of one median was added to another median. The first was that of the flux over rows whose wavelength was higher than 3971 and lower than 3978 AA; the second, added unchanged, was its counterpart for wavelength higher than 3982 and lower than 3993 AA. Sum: 16.3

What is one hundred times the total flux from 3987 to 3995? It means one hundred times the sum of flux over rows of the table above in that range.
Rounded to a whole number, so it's 3983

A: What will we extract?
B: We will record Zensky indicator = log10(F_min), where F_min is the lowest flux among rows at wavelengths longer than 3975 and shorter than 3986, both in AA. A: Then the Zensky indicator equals 0.86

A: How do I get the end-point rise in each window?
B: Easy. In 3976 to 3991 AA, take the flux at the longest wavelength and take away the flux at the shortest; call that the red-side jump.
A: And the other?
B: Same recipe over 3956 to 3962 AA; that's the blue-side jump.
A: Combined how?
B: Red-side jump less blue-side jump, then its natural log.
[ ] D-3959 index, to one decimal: 1.2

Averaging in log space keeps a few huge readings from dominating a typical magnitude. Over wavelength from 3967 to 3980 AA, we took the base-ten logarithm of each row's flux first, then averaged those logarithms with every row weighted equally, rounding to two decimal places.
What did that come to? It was 0.81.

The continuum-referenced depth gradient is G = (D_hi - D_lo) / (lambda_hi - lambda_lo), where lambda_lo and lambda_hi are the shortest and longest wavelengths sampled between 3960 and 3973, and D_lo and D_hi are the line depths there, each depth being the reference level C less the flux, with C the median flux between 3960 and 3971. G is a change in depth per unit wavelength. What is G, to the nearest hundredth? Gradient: 0.12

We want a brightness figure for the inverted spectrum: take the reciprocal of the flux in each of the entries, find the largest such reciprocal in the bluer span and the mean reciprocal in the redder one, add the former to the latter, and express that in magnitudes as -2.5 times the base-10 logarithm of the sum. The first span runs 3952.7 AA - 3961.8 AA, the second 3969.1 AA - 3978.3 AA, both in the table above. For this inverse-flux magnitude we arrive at 1.31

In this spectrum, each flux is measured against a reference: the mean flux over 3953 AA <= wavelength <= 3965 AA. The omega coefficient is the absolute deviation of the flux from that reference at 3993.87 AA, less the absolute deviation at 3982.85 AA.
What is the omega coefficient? 0.93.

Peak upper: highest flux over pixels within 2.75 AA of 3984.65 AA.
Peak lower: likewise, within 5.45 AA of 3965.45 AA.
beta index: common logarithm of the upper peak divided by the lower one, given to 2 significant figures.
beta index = 0.12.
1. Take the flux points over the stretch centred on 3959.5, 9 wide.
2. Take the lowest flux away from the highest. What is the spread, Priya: 2.6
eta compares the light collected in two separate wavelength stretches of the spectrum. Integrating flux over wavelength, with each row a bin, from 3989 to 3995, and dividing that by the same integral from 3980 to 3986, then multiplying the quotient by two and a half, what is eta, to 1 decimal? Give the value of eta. 2.7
